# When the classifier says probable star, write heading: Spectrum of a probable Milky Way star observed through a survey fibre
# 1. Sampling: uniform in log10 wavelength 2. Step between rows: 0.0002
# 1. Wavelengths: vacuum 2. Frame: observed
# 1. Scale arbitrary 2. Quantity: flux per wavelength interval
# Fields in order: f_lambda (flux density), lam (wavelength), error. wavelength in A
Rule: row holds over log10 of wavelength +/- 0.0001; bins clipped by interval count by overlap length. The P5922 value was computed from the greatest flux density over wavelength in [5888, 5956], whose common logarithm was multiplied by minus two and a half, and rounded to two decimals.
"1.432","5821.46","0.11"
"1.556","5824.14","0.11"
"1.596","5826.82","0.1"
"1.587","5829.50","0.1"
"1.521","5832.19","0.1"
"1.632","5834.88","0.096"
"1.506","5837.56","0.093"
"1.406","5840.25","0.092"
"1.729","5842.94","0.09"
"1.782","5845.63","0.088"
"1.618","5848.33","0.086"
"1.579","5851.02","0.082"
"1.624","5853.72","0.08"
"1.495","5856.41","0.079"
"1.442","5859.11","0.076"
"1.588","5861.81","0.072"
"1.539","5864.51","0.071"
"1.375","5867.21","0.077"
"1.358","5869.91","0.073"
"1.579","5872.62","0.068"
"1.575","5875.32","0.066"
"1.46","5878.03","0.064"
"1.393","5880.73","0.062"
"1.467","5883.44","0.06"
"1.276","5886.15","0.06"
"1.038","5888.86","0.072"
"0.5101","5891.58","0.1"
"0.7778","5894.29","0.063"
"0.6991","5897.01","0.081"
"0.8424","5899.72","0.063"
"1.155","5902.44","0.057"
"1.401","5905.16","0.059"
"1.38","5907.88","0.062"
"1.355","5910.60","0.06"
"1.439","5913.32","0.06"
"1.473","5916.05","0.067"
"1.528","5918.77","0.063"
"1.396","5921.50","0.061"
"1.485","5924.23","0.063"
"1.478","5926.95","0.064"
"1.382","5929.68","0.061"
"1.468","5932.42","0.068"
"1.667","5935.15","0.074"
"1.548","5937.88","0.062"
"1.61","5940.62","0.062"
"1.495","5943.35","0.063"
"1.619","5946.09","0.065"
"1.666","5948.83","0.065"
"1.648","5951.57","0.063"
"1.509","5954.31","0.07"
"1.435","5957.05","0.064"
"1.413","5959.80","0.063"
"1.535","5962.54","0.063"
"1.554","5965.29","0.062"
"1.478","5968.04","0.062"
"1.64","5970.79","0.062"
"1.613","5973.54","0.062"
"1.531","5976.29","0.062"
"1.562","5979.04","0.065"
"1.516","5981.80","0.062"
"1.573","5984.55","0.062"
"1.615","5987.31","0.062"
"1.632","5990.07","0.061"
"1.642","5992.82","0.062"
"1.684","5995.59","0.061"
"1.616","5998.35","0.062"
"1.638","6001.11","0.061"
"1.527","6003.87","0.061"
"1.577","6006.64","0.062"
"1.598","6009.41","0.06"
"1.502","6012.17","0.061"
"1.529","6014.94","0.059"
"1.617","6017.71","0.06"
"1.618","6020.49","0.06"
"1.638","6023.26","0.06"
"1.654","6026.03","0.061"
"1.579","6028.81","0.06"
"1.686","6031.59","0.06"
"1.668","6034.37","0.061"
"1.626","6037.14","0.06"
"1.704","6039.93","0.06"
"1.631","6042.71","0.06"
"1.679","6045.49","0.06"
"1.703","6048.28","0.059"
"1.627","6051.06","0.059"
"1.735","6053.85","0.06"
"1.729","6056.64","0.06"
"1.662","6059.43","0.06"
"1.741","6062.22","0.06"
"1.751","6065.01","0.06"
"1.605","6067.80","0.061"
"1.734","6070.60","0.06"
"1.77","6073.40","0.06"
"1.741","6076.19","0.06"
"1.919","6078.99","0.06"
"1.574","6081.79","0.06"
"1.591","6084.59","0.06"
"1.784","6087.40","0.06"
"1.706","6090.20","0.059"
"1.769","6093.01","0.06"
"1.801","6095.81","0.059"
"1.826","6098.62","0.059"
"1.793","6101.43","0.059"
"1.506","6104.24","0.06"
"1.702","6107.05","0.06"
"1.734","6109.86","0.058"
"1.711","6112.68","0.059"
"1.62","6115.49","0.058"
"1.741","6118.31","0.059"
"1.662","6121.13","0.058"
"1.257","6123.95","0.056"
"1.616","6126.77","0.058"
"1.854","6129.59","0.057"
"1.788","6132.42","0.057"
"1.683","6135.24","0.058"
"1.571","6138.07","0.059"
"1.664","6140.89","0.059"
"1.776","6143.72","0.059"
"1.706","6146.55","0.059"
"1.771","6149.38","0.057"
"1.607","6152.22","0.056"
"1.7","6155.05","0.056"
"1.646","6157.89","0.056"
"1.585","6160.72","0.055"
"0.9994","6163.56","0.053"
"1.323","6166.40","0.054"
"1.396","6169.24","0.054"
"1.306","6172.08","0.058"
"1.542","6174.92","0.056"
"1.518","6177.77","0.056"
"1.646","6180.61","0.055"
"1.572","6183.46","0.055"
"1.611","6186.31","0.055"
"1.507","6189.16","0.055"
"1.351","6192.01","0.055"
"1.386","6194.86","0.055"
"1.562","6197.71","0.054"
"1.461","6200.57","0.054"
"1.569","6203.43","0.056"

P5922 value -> -0.55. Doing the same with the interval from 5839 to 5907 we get -0.63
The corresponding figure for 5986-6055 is -0.60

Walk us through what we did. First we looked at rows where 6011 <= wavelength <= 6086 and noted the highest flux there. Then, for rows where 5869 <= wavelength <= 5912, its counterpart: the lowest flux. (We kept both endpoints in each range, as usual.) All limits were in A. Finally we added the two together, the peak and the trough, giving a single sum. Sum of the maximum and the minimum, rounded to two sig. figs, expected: 2.4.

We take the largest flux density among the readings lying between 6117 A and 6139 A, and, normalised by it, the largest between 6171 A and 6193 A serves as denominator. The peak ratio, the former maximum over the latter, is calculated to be 1.13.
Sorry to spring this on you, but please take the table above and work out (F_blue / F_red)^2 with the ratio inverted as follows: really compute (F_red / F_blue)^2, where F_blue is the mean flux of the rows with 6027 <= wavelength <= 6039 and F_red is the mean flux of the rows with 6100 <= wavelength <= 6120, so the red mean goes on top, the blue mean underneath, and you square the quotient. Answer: 1.06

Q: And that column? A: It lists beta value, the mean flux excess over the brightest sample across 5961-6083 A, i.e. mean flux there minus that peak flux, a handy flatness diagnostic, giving -0.28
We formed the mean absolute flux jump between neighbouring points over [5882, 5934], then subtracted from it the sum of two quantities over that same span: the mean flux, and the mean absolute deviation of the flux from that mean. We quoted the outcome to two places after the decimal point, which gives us -1.35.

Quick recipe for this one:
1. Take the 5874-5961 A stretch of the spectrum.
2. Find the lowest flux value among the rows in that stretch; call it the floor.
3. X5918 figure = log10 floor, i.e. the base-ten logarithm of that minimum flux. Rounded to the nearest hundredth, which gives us -0.29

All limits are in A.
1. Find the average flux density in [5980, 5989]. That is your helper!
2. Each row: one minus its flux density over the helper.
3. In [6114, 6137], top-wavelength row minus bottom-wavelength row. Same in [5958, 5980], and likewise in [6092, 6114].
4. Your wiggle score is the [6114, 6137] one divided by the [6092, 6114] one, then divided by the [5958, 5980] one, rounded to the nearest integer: 11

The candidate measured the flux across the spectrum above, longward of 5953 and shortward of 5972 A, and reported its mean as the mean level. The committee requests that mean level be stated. 1.51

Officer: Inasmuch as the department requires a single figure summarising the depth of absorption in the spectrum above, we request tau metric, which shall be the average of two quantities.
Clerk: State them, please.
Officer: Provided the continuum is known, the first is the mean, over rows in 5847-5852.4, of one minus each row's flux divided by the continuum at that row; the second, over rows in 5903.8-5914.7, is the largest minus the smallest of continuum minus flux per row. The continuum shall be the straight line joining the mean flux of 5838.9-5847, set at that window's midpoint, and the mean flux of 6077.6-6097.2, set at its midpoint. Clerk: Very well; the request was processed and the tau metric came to 0.05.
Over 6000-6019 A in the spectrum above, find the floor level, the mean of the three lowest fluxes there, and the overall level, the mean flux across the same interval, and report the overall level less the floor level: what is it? 0.050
